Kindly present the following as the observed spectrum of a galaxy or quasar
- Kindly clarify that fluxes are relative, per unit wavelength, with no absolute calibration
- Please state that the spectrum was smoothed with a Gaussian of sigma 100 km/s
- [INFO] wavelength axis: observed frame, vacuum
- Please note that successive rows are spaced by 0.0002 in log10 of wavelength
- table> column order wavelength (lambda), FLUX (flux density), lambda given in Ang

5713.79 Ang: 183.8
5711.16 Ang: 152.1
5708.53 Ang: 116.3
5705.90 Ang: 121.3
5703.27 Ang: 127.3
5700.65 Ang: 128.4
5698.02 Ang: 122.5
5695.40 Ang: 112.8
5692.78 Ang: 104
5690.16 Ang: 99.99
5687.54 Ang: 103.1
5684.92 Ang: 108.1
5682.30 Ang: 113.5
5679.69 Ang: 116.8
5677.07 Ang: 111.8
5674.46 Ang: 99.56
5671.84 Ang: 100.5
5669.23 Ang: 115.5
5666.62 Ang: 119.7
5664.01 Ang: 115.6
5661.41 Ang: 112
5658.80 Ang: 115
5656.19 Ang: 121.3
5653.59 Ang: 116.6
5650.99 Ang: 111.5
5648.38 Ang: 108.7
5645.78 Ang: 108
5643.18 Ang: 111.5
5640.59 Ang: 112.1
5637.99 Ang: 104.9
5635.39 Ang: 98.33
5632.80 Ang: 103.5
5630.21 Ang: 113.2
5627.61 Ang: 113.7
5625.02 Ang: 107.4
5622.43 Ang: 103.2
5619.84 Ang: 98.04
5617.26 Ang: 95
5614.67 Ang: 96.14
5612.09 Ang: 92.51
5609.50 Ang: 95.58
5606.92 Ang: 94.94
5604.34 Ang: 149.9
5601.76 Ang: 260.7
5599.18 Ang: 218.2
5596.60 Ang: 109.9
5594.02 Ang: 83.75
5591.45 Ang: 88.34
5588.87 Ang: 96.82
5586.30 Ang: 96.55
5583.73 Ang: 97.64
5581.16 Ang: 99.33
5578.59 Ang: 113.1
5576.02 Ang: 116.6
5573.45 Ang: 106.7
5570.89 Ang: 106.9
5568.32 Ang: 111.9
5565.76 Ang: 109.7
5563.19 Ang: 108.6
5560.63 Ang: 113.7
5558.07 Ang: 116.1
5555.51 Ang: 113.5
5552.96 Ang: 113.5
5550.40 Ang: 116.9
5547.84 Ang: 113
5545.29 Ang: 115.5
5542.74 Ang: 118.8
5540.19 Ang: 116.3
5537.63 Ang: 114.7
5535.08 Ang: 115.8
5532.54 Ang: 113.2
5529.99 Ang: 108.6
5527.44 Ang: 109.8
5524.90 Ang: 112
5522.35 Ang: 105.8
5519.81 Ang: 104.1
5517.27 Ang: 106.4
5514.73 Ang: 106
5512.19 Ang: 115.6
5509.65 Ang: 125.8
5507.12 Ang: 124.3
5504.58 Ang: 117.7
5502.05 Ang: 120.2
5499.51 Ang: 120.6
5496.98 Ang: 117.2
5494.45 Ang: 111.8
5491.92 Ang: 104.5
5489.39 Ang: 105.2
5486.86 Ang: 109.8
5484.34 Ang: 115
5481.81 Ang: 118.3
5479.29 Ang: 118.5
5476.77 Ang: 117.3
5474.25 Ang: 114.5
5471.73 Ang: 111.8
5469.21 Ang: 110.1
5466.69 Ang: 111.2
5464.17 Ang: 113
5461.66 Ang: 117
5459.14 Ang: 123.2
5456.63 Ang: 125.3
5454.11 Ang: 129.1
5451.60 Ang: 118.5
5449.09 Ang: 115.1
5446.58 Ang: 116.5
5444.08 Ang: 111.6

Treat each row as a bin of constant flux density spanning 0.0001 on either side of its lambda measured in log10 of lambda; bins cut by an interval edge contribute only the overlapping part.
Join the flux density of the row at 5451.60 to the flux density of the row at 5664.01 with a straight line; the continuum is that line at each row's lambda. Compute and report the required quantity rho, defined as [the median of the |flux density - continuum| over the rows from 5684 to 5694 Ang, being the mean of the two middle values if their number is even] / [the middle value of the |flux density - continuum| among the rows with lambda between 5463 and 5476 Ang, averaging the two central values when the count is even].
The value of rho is 1.8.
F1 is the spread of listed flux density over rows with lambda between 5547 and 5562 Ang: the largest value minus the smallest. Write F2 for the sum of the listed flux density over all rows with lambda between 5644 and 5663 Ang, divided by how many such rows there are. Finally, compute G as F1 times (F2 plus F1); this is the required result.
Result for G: 457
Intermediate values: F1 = 3.9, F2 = 113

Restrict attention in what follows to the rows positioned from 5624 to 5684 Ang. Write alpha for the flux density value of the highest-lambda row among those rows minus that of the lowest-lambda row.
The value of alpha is 6.1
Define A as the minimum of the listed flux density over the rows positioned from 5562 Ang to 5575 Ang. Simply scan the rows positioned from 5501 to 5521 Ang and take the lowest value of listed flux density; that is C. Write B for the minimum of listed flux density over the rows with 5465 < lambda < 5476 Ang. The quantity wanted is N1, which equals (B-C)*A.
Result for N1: 640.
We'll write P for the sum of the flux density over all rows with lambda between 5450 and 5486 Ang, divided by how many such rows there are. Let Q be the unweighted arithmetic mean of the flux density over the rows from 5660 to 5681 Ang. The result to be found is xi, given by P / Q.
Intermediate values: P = 117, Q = 111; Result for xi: 1.05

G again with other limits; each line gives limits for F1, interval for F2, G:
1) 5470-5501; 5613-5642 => 1936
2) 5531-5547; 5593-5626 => 723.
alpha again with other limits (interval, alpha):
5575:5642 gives -4.5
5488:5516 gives 0.8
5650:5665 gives 4.1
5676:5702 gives 16.6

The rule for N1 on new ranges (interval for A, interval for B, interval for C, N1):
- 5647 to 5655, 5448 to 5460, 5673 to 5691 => 1689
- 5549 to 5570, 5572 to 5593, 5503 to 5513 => -2960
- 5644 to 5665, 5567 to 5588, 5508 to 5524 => -815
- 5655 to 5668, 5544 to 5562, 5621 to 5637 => 1643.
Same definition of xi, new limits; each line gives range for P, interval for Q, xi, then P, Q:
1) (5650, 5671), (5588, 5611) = 0.87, 116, 133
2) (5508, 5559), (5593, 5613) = 0.82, 113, 138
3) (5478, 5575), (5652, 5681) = 1.00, 113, 113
